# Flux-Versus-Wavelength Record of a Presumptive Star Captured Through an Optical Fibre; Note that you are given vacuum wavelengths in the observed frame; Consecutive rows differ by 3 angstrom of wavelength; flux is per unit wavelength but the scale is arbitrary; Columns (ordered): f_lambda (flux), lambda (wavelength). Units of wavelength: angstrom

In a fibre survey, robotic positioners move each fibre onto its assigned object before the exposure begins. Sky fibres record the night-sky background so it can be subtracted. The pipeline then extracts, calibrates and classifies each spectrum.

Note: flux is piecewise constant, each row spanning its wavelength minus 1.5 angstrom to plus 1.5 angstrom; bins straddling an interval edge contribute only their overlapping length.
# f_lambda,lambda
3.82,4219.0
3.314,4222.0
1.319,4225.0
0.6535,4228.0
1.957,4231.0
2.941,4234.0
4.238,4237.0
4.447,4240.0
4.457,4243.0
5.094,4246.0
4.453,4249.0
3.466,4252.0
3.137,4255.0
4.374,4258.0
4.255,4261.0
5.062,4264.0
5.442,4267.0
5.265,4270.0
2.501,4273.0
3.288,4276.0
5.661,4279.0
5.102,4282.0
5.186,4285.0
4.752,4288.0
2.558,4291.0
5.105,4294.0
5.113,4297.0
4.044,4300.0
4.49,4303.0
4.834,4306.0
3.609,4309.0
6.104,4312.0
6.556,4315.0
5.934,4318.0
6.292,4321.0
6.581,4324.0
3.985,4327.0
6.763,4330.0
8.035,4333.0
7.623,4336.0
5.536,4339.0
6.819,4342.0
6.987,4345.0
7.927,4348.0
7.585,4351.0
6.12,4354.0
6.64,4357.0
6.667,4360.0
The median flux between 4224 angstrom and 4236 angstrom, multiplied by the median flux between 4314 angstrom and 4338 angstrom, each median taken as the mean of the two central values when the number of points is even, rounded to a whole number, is 11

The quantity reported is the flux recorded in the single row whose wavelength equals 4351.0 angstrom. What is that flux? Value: 7.585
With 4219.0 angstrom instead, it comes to 3.82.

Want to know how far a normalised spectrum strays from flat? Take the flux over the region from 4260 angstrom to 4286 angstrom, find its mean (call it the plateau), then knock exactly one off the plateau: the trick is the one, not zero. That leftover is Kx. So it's 3.6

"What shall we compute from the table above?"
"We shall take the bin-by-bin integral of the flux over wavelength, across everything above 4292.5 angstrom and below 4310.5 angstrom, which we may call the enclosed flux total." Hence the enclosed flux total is 82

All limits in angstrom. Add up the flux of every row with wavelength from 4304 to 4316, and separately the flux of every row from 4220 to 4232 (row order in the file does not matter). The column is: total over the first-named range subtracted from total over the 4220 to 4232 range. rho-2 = -13.9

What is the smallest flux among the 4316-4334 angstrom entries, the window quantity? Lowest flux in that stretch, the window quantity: 3.985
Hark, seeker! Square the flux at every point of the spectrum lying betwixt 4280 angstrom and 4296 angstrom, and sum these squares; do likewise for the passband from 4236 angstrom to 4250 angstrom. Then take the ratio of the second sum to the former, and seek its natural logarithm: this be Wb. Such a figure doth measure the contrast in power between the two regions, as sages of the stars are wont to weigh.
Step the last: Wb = -0.04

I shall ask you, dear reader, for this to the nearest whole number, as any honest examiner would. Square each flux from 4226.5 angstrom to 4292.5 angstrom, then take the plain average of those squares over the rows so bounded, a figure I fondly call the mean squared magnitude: 18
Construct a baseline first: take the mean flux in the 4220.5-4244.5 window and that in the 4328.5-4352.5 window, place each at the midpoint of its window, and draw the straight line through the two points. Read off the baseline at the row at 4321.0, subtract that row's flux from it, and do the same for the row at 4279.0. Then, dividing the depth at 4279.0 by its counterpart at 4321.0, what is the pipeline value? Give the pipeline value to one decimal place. -9.1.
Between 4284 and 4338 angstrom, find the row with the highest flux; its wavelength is 4333.0 angstrom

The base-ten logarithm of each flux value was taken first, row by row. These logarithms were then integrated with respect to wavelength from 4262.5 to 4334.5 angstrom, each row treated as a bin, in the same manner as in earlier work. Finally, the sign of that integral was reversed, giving -50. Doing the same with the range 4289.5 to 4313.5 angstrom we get -15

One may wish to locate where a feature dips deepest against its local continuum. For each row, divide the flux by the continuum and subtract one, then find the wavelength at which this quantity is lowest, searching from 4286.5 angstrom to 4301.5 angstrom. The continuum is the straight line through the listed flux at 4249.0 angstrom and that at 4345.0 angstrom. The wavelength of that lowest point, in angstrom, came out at 4291.0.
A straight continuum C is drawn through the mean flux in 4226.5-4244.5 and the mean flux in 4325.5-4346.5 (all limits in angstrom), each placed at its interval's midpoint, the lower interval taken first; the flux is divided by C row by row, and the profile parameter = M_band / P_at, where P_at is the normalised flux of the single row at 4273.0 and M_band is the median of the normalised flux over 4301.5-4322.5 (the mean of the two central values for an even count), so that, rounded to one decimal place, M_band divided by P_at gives 1.8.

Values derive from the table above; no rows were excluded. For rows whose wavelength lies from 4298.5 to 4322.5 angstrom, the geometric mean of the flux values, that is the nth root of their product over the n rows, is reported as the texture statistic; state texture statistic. 5.1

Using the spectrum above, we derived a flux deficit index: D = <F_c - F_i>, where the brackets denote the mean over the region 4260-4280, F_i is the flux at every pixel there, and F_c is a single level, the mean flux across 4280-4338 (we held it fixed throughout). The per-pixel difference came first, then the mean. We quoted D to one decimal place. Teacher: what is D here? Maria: 0.9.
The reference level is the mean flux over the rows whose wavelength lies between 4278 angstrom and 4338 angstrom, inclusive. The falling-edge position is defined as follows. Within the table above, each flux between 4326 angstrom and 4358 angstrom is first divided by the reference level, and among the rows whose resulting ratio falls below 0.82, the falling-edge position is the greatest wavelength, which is 4327.0 angstrom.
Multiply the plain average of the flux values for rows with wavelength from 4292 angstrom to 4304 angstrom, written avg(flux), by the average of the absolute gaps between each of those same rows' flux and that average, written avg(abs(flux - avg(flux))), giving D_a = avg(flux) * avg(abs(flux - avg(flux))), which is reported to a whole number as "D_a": 2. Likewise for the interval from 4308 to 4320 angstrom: 5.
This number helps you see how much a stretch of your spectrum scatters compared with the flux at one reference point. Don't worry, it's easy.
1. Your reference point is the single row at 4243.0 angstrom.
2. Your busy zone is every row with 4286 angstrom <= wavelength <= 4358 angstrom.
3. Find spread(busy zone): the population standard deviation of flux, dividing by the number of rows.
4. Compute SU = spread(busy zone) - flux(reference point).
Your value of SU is -3.0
